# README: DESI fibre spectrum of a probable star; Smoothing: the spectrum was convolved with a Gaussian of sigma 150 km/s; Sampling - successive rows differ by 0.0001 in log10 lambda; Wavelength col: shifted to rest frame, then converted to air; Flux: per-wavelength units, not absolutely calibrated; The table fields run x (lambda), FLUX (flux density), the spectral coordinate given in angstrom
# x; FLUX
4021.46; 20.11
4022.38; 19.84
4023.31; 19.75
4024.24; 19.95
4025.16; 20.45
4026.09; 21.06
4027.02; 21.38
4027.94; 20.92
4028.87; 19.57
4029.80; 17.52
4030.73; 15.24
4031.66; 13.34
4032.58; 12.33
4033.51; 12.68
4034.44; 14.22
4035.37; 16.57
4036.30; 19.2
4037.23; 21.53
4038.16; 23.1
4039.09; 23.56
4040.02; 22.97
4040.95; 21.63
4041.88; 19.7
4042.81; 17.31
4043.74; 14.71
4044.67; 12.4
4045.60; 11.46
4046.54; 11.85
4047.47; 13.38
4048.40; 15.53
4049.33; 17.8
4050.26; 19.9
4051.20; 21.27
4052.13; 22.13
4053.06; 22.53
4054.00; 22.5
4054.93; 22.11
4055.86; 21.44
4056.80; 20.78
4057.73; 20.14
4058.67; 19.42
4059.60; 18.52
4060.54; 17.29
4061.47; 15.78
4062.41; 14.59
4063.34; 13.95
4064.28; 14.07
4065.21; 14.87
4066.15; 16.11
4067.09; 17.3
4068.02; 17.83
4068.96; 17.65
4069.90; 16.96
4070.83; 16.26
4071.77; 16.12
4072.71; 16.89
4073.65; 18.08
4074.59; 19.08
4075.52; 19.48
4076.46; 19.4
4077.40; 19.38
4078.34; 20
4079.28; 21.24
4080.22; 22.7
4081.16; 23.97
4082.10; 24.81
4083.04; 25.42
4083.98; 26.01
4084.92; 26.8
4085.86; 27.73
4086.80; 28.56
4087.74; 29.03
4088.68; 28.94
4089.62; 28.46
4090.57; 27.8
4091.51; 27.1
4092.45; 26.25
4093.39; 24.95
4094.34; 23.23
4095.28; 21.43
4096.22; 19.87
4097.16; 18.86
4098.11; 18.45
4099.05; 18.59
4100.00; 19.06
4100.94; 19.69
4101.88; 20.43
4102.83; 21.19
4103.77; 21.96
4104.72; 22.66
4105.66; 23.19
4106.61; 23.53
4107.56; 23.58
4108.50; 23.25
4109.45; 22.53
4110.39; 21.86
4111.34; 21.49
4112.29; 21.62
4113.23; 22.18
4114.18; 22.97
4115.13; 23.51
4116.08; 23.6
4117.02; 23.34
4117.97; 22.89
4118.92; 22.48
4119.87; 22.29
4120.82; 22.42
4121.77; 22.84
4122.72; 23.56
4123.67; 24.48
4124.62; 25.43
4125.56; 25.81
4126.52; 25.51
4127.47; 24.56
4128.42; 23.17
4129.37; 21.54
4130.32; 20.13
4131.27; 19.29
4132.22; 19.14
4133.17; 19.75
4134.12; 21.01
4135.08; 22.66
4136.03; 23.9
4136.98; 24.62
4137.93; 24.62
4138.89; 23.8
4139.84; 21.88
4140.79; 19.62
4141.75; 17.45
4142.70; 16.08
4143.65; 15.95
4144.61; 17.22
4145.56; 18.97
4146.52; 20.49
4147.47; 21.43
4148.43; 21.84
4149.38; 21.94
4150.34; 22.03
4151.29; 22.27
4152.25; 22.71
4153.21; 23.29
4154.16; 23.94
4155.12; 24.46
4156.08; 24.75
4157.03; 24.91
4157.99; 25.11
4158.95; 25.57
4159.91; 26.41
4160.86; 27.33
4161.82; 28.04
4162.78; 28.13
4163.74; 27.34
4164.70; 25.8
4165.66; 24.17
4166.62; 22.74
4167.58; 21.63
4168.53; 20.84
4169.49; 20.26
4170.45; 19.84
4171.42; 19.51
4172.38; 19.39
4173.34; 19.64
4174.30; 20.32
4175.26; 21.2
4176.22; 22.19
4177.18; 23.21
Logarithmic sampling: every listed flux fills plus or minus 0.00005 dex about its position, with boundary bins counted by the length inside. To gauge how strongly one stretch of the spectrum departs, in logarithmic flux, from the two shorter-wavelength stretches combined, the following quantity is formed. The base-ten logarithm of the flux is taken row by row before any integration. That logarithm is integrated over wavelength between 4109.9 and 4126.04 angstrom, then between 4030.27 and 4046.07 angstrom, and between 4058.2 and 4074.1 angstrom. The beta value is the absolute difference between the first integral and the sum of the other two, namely 16.7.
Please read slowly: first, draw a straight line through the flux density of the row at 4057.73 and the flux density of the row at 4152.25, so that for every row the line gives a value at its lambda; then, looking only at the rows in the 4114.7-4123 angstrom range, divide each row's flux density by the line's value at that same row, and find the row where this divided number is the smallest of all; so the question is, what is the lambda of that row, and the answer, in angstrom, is 4119.87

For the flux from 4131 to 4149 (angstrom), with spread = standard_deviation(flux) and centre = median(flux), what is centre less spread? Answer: 17.8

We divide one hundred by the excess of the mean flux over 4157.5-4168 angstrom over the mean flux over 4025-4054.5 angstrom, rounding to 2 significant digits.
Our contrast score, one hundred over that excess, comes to 13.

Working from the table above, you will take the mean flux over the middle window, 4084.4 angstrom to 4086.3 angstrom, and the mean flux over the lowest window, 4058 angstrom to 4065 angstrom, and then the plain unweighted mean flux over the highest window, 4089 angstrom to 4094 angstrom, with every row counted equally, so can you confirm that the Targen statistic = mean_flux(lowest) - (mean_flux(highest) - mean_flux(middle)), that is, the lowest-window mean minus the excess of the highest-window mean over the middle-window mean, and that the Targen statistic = 17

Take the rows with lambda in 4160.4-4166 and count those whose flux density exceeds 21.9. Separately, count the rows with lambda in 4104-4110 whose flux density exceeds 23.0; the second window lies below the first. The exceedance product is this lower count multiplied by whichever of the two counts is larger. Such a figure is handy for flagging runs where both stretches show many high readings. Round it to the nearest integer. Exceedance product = 24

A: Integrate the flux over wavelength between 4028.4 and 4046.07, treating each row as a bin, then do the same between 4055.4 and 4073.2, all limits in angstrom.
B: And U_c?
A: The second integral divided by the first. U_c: 1.0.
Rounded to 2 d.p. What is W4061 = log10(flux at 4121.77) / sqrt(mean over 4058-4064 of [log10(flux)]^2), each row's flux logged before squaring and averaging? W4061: 1.12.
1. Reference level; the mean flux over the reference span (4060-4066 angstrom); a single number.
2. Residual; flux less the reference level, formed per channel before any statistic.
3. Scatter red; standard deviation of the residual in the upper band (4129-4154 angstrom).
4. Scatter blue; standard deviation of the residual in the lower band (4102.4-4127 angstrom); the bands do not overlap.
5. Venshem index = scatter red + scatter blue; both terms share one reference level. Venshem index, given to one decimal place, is 3.6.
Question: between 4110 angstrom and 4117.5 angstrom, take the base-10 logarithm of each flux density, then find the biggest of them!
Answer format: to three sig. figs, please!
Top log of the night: 1.37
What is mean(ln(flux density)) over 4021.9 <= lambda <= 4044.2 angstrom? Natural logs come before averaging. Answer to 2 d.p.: 2.91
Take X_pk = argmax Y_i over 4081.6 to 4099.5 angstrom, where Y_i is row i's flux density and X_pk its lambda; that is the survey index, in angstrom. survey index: 4087.74 angstrom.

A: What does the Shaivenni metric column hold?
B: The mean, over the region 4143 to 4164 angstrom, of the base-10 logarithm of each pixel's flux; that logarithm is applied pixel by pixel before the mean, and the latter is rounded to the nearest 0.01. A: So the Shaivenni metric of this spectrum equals 1.36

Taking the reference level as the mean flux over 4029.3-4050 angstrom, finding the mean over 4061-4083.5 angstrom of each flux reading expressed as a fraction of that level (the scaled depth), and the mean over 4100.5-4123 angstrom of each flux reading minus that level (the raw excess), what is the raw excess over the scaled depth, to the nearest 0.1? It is 5.2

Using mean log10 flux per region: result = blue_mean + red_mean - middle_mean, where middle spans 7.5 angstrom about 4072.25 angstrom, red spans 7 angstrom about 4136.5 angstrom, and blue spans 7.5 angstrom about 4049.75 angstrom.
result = 1.36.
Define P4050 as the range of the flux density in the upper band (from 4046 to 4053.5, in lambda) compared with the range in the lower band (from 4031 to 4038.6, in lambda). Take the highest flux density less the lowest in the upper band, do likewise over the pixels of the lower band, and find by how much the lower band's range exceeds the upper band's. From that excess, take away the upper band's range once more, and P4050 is -11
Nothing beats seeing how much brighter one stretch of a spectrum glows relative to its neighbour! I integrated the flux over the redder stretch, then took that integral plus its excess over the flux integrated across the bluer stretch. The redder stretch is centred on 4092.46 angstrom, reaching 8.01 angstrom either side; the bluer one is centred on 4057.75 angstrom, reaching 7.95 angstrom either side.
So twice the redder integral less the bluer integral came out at 482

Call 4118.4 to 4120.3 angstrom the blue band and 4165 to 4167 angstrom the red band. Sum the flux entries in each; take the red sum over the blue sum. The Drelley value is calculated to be 1.0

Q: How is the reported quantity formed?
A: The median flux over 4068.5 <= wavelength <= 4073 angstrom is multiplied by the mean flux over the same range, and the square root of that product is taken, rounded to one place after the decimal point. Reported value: 16.8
